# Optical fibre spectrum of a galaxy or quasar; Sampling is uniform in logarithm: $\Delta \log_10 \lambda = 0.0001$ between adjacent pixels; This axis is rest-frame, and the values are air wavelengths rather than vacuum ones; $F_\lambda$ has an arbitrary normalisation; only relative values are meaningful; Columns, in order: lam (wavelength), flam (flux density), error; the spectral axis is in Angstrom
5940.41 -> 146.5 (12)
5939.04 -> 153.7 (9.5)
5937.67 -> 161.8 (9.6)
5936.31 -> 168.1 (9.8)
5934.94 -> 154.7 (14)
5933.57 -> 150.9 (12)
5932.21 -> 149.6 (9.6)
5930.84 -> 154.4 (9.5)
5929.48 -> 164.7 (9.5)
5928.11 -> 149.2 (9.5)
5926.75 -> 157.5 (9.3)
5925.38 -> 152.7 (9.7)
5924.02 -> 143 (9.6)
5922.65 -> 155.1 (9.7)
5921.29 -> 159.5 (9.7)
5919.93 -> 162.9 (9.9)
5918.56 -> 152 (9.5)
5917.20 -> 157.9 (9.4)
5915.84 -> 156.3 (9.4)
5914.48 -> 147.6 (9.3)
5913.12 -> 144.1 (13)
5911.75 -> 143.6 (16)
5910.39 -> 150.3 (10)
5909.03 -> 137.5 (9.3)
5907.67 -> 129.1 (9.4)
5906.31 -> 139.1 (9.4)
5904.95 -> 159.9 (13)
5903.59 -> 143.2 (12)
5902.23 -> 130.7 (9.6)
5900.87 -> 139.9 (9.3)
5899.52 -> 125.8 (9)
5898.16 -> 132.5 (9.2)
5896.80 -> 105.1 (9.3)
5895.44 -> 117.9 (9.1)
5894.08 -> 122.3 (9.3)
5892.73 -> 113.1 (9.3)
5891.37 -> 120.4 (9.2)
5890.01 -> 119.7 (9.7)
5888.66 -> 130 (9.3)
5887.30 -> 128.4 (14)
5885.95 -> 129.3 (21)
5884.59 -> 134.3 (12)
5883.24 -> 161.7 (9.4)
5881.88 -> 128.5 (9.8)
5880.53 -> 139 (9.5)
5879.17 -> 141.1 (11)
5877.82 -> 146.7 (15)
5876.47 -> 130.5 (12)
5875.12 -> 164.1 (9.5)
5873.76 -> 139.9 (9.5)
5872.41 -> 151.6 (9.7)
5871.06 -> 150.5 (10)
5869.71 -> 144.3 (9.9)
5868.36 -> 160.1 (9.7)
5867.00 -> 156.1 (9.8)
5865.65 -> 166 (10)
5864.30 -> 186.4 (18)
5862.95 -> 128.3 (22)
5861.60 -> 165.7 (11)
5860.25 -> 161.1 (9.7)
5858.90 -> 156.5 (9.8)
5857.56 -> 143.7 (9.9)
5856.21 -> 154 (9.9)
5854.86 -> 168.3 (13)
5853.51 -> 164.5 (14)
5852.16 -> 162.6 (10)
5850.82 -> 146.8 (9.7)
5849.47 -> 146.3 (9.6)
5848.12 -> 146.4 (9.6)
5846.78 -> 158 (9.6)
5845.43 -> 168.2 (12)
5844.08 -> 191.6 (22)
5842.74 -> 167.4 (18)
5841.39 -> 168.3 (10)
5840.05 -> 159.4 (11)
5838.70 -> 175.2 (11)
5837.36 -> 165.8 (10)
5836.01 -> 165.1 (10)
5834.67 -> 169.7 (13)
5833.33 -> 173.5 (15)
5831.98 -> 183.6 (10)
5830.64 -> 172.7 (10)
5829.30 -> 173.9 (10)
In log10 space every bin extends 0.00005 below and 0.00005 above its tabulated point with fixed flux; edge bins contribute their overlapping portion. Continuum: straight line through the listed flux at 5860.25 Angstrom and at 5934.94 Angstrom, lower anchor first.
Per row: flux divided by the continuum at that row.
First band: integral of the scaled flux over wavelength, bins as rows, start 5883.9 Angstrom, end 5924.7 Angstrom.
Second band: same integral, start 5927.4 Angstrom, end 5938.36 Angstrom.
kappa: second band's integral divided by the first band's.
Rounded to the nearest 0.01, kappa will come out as 0.31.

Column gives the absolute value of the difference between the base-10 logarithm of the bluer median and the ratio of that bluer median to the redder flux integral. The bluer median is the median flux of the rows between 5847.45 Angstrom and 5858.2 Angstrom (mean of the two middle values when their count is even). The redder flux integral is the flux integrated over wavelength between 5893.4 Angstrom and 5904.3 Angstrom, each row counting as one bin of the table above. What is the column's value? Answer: 2.07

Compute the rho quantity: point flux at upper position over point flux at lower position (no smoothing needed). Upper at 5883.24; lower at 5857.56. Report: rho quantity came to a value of 1.13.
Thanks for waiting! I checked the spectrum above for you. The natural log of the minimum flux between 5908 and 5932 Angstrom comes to 4.92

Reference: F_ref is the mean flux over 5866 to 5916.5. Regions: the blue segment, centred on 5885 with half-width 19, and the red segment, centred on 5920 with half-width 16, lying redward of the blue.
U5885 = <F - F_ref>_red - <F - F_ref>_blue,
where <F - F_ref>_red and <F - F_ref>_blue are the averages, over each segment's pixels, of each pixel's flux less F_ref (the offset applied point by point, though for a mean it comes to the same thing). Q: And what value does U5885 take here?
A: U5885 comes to 15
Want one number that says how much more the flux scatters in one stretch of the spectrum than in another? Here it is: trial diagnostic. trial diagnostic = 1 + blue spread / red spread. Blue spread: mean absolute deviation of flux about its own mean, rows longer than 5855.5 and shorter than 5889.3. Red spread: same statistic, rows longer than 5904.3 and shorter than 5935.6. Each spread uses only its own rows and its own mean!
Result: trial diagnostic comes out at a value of 2.9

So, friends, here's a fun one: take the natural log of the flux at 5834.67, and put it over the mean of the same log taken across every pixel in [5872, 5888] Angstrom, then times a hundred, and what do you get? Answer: 104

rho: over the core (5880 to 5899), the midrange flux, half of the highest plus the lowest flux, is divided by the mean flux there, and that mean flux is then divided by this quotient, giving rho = 121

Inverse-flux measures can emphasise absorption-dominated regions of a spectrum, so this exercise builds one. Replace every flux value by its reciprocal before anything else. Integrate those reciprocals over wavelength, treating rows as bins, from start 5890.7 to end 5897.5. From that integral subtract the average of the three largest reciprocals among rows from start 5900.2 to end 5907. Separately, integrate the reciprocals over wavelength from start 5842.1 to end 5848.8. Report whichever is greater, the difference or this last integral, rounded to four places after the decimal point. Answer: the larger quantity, 0.0515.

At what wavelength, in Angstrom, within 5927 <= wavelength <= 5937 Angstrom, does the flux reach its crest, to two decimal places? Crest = 5936.31 Angstrom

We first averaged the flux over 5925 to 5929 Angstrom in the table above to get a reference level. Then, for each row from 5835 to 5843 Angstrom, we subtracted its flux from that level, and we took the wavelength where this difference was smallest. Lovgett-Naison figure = 5838.70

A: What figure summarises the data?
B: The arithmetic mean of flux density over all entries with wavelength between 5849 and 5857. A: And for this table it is 157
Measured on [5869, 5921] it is 139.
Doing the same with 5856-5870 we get 157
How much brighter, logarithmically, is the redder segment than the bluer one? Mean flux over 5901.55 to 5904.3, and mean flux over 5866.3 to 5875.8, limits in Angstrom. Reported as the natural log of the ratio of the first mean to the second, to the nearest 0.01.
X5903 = -0.11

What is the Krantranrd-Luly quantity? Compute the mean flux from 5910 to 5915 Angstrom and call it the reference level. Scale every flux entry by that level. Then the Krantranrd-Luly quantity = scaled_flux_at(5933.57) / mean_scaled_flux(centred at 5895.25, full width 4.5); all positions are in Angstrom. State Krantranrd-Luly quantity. 1.31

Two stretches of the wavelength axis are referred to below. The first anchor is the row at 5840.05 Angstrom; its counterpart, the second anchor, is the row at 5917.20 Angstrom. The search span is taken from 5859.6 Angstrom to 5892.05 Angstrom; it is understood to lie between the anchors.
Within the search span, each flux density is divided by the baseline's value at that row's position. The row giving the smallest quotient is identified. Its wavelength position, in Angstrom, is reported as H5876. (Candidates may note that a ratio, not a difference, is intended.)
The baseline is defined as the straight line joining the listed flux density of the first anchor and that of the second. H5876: 5890.01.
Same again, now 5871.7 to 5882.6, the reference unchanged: 5881.88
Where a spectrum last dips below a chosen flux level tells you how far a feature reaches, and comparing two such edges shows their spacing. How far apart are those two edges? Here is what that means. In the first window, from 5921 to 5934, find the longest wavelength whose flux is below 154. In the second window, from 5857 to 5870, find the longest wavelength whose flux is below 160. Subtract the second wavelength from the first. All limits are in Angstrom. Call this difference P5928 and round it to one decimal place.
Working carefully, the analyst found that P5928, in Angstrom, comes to 63.9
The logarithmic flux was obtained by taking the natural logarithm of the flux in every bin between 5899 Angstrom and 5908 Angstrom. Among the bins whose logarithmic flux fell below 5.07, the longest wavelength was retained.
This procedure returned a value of 5907.67 Angstrom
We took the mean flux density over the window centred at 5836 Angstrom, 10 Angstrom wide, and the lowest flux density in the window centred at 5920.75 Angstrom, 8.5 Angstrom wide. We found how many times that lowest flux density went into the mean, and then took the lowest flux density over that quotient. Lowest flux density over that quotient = 120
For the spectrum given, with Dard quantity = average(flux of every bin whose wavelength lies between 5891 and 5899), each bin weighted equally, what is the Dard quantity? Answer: 119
